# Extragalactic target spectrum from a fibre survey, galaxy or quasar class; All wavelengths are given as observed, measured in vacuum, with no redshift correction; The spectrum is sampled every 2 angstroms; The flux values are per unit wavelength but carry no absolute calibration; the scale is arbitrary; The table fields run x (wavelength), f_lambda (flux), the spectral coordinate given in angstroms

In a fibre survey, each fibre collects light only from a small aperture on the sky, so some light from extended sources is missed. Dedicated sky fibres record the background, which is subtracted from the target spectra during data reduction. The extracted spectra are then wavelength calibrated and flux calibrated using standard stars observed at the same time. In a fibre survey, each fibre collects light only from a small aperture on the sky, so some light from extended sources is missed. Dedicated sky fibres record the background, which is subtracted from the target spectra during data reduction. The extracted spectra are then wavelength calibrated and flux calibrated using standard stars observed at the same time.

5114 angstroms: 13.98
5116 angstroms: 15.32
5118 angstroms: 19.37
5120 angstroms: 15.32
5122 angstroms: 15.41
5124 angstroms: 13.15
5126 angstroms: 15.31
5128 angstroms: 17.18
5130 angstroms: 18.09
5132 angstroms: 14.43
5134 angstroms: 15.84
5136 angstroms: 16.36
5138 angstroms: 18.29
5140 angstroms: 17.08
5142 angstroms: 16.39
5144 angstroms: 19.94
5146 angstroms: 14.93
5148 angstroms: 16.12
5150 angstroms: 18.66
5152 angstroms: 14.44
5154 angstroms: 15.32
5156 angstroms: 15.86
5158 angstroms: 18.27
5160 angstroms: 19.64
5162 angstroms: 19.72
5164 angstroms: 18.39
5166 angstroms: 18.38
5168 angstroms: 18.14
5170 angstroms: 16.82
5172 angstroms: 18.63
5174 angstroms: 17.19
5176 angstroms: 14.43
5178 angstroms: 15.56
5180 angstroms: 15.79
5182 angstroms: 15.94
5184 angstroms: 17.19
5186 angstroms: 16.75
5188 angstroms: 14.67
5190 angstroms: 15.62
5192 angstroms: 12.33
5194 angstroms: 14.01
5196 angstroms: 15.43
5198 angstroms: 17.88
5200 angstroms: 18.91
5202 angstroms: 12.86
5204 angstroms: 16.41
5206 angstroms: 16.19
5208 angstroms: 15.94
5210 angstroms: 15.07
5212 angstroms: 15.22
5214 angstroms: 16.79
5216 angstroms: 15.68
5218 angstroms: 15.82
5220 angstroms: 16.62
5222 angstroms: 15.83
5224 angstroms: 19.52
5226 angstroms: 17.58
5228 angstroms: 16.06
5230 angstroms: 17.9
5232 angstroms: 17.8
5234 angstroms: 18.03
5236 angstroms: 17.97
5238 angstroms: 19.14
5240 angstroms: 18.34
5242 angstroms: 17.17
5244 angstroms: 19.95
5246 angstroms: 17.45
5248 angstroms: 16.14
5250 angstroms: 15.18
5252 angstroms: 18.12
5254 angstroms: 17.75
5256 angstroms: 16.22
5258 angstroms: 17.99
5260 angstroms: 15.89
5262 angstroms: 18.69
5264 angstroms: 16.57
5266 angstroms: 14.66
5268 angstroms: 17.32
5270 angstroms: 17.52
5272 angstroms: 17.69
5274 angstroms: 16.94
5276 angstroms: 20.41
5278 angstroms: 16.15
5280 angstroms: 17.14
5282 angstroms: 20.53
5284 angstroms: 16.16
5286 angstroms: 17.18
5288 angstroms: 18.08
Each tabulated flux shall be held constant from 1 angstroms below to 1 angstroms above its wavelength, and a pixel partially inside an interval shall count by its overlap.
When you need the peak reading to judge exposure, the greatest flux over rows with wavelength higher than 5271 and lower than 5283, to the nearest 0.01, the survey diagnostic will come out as 20.53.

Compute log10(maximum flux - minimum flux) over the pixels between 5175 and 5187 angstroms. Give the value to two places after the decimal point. 0.44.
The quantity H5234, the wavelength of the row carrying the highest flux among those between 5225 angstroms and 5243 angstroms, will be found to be 5238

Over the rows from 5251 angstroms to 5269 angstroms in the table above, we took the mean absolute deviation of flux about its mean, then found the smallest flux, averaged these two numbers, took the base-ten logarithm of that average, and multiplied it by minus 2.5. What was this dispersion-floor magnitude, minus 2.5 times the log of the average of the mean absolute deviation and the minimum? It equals -2.24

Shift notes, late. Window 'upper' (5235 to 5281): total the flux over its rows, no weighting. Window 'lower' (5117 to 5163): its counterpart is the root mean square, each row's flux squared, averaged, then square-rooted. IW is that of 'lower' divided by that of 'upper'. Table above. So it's 0.0421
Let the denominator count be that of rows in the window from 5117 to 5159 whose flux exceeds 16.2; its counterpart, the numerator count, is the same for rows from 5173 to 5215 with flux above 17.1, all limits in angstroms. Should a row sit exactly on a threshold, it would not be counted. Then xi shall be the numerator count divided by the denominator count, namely 0.40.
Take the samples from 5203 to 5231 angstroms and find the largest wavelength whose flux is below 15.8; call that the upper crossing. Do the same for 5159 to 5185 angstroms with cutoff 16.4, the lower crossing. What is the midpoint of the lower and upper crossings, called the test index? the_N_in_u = 5199 angstroms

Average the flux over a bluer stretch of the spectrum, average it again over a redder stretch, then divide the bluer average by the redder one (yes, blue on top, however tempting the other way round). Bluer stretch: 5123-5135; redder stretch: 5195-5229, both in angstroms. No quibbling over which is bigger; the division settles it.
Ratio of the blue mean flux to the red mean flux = 0.959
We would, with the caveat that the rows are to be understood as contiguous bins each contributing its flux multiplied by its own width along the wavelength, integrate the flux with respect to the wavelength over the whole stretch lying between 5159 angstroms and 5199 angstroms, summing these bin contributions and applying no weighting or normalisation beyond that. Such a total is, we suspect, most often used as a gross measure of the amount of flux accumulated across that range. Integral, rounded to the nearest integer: 665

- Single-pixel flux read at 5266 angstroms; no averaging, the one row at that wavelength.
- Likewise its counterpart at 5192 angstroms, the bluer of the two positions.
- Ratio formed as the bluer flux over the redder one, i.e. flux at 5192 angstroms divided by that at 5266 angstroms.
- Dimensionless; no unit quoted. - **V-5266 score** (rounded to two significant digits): 0.84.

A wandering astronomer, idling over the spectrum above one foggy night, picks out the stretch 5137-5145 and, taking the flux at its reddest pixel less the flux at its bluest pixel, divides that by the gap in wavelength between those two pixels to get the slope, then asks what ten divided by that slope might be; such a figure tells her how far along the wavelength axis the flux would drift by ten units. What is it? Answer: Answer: 36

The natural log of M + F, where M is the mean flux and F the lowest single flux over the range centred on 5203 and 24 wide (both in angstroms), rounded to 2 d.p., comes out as 3.33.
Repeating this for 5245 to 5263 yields 3.47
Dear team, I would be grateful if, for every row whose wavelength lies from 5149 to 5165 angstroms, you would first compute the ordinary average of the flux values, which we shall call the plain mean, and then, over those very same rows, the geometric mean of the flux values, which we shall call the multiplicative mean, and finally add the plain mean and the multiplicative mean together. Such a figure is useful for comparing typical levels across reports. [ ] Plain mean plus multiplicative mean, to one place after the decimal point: 35.0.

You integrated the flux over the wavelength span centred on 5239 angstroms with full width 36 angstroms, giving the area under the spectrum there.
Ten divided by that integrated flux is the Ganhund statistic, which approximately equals 0.016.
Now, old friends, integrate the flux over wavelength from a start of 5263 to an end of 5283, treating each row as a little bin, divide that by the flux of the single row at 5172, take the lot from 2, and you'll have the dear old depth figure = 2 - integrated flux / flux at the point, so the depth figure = -16.8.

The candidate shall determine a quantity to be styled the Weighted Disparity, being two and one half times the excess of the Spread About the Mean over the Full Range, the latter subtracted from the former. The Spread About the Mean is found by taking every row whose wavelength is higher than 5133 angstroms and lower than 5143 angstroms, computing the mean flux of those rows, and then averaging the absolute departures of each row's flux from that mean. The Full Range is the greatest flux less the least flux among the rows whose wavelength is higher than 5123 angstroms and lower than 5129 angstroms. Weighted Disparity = -8.3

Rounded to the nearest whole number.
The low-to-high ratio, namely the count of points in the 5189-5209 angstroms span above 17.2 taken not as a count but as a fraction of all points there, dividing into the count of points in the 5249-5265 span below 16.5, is 15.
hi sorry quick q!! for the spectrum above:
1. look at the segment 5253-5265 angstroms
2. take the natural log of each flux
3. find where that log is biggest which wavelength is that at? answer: 5262 angstroms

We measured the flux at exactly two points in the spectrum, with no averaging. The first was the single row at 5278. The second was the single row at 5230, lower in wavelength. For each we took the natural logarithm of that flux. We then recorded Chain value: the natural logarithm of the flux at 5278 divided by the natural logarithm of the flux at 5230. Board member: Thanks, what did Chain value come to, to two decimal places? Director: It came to 0.96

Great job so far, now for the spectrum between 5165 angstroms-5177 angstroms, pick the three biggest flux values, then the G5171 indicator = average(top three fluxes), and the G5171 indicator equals 18.4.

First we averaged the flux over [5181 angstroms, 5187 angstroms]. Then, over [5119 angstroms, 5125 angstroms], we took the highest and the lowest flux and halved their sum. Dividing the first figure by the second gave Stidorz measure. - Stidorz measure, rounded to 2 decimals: 1.16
